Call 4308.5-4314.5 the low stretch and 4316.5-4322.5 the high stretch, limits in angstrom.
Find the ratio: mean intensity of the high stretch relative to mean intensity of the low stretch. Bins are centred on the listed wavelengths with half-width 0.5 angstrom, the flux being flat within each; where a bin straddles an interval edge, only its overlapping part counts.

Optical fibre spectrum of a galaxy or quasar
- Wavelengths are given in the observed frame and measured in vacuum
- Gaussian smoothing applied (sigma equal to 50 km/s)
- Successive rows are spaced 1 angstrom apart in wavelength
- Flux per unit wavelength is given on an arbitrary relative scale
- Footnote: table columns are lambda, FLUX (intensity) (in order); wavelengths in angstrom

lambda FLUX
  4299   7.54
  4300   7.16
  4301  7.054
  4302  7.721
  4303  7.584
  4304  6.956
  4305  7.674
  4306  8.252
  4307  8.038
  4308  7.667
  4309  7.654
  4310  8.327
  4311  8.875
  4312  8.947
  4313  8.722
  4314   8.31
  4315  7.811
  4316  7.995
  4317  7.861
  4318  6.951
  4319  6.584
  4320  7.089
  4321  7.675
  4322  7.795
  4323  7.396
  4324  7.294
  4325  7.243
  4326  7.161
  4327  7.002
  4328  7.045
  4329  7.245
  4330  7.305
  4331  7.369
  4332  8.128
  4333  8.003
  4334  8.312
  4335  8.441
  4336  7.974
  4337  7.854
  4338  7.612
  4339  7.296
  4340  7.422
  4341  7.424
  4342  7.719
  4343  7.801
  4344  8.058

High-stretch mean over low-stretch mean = 0.86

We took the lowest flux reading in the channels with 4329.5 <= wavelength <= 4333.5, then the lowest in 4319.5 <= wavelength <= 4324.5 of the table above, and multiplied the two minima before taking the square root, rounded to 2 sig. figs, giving 7.2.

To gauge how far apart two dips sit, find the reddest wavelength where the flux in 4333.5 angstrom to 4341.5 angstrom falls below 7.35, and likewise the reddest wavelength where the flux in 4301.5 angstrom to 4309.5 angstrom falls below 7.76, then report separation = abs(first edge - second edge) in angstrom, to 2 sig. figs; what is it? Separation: 30 angstrom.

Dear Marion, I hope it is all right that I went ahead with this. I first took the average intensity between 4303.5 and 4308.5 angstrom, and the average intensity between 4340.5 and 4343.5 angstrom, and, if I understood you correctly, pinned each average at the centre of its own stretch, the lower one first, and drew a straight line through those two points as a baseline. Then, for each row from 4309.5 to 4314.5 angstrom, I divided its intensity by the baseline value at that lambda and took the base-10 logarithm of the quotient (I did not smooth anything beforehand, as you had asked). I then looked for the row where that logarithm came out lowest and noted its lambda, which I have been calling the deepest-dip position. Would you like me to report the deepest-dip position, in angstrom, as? 4314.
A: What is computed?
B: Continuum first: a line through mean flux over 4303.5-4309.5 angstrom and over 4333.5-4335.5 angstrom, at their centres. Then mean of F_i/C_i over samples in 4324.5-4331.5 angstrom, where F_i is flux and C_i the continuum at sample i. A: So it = 0.88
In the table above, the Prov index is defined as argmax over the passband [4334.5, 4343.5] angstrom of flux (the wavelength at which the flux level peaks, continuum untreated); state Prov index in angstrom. 4335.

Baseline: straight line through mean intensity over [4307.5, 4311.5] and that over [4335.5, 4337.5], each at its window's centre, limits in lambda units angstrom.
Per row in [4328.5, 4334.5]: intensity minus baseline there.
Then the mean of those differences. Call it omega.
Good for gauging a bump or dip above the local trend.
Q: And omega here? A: -0.2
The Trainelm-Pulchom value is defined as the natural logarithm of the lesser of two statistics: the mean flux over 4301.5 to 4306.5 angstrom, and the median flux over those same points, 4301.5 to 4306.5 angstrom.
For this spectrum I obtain 2.03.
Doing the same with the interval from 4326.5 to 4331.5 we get 1.97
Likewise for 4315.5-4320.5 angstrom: 1.96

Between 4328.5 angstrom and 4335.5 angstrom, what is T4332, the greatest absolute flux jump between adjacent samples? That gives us 0.8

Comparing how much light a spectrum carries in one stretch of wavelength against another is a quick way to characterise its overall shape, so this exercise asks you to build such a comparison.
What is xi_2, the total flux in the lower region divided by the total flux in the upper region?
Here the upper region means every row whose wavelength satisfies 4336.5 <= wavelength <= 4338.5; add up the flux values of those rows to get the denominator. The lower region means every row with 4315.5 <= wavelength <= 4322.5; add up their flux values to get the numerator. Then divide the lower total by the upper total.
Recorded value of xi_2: 3.4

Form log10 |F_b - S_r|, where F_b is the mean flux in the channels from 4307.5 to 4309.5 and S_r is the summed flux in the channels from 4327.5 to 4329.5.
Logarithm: 0.82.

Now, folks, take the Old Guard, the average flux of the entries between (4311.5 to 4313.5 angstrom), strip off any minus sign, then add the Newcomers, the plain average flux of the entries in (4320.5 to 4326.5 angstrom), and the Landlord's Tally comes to 16.3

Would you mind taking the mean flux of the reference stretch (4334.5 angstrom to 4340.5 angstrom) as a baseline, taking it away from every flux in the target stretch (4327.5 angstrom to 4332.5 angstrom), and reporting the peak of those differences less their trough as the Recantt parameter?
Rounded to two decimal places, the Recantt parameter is 1.08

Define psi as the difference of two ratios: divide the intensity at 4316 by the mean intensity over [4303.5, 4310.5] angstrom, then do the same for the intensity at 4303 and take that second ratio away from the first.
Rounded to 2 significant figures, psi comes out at 0.053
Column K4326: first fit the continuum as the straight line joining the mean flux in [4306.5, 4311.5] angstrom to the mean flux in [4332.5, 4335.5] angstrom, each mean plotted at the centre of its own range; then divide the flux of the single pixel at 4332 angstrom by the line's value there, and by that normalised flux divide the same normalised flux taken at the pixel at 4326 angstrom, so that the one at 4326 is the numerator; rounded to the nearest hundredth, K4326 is 0.88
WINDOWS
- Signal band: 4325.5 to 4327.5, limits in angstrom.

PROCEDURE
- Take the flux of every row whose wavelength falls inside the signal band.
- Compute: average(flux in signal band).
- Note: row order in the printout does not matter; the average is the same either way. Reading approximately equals 7.1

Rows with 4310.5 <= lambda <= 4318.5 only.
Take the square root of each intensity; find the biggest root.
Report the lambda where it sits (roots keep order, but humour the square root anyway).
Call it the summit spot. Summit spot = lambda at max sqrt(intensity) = 4312 angstrom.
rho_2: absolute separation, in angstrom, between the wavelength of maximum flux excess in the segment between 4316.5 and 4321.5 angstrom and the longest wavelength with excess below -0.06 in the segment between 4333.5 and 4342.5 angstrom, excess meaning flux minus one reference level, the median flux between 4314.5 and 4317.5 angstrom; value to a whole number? 25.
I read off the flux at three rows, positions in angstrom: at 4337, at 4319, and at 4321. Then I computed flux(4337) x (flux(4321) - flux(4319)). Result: 9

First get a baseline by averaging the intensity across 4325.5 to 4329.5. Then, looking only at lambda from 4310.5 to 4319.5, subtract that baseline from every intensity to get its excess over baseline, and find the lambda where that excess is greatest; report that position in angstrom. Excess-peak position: 4312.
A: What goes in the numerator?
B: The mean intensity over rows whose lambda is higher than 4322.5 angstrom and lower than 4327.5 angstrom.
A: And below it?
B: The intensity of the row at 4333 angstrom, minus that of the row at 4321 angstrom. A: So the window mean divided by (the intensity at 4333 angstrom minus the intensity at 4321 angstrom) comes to 22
